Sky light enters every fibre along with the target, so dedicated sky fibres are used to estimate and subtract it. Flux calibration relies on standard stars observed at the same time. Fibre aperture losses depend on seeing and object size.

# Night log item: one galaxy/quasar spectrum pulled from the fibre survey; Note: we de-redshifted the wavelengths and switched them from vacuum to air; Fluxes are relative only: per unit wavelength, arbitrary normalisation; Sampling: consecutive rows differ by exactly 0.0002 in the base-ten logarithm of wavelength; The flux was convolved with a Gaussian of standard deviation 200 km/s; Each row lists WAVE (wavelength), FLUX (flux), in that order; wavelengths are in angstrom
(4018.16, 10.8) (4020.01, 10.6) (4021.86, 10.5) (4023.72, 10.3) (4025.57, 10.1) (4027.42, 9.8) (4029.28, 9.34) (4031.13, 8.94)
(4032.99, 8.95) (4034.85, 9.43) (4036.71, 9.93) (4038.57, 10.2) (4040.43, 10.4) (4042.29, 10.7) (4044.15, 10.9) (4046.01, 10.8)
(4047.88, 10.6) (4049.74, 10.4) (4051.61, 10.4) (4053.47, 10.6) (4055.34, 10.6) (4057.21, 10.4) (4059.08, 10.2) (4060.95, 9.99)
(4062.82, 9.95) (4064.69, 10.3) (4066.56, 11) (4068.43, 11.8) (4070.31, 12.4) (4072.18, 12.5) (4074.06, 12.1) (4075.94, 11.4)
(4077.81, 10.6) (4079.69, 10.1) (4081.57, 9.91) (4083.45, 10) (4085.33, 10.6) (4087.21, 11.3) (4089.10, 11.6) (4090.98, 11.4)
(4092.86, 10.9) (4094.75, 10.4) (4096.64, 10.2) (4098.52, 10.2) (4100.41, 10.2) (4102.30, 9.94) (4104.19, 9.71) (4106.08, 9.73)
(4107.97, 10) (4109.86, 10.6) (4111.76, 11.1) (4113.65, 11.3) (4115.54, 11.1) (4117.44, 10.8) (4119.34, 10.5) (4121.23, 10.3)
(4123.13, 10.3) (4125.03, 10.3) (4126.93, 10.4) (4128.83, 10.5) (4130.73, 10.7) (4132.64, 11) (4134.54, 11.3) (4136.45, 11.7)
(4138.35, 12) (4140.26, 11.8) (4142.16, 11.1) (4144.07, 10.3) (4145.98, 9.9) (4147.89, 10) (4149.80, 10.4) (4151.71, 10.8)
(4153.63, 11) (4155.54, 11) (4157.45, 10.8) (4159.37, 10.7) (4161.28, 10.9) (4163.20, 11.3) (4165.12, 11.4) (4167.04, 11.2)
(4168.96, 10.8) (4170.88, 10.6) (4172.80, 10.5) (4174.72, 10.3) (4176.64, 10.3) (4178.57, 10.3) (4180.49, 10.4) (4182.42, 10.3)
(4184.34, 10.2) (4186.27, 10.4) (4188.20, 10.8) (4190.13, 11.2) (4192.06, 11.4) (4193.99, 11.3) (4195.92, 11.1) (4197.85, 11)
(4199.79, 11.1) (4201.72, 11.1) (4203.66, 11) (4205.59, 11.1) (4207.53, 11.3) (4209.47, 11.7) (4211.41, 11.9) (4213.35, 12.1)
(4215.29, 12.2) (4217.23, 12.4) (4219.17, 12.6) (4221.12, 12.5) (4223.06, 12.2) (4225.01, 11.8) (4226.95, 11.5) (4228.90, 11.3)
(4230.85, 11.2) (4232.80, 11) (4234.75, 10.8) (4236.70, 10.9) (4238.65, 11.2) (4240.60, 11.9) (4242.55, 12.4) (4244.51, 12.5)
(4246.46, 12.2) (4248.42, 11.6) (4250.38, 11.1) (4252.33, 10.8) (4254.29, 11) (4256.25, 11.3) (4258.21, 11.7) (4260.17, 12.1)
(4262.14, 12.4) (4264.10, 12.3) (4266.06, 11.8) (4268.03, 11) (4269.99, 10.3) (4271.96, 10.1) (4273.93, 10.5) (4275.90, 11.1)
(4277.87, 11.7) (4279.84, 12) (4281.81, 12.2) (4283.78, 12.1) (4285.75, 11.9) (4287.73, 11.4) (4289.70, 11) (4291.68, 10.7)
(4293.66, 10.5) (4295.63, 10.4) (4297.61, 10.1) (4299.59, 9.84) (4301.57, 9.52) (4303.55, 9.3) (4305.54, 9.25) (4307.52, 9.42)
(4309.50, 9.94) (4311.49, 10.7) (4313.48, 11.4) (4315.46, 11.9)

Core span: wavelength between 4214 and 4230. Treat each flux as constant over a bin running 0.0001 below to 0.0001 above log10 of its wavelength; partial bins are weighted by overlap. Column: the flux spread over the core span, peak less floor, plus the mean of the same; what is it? 13.4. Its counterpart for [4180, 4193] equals 11.9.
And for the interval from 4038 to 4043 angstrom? 10.9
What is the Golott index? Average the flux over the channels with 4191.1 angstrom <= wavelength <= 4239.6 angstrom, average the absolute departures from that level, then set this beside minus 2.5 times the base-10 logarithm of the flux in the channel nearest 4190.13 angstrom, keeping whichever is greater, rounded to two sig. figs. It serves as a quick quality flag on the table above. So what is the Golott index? 0.47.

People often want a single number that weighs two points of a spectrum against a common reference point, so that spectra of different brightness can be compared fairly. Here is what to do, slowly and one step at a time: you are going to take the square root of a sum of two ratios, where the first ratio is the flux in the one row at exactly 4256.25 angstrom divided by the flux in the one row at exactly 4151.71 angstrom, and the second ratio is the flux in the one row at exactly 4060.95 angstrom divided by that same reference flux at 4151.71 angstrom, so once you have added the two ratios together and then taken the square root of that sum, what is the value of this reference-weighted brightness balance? 1.40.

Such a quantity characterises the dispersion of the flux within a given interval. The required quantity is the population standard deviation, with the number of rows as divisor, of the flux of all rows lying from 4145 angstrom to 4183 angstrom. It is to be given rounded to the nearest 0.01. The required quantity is 0.41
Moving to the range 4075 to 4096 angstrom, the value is 0.58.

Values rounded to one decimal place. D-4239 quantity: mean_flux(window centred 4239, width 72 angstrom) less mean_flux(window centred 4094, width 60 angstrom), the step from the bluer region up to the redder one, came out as 0.8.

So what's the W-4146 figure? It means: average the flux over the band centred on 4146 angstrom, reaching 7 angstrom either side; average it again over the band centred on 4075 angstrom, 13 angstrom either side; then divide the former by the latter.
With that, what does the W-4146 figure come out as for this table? 0.97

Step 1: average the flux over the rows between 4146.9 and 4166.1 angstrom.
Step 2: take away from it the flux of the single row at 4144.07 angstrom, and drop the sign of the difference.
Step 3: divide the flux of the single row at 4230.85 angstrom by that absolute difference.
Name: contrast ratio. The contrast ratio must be 21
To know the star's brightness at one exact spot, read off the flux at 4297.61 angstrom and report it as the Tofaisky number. 10.1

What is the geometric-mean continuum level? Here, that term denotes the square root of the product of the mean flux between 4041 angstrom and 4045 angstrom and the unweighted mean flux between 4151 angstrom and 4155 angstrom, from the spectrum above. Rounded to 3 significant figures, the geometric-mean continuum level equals 10.8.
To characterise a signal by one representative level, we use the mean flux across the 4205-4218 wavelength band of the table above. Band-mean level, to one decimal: 11.8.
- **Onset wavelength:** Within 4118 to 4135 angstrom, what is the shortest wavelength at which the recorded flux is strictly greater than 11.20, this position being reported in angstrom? 4134.54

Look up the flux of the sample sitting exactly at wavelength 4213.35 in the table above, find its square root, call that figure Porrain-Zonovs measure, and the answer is 3.48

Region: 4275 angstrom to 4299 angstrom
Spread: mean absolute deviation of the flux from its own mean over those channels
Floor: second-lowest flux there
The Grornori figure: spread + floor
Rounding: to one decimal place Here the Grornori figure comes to 11.0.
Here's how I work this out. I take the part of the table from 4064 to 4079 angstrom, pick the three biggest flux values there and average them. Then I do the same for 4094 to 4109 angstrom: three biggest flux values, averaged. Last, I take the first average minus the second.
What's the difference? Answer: 2.1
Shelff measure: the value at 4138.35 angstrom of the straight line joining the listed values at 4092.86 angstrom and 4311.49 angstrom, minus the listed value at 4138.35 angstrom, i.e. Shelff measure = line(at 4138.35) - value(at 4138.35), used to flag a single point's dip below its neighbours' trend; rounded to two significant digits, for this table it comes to -1.1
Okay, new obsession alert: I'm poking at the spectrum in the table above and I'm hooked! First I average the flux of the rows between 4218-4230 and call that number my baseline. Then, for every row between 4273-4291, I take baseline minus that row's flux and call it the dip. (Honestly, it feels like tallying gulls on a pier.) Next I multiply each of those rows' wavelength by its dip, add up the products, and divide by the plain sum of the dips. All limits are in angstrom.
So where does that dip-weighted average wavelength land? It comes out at 4280.1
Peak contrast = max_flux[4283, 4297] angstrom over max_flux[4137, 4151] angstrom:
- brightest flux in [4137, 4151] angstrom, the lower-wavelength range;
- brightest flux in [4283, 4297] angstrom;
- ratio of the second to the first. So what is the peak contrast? 1.01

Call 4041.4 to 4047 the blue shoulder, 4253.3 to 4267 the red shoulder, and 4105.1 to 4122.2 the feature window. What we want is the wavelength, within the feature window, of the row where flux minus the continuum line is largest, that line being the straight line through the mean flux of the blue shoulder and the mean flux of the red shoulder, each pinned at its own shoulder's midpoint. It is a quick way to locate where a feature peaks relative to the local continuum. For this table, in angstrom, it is 4113.65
